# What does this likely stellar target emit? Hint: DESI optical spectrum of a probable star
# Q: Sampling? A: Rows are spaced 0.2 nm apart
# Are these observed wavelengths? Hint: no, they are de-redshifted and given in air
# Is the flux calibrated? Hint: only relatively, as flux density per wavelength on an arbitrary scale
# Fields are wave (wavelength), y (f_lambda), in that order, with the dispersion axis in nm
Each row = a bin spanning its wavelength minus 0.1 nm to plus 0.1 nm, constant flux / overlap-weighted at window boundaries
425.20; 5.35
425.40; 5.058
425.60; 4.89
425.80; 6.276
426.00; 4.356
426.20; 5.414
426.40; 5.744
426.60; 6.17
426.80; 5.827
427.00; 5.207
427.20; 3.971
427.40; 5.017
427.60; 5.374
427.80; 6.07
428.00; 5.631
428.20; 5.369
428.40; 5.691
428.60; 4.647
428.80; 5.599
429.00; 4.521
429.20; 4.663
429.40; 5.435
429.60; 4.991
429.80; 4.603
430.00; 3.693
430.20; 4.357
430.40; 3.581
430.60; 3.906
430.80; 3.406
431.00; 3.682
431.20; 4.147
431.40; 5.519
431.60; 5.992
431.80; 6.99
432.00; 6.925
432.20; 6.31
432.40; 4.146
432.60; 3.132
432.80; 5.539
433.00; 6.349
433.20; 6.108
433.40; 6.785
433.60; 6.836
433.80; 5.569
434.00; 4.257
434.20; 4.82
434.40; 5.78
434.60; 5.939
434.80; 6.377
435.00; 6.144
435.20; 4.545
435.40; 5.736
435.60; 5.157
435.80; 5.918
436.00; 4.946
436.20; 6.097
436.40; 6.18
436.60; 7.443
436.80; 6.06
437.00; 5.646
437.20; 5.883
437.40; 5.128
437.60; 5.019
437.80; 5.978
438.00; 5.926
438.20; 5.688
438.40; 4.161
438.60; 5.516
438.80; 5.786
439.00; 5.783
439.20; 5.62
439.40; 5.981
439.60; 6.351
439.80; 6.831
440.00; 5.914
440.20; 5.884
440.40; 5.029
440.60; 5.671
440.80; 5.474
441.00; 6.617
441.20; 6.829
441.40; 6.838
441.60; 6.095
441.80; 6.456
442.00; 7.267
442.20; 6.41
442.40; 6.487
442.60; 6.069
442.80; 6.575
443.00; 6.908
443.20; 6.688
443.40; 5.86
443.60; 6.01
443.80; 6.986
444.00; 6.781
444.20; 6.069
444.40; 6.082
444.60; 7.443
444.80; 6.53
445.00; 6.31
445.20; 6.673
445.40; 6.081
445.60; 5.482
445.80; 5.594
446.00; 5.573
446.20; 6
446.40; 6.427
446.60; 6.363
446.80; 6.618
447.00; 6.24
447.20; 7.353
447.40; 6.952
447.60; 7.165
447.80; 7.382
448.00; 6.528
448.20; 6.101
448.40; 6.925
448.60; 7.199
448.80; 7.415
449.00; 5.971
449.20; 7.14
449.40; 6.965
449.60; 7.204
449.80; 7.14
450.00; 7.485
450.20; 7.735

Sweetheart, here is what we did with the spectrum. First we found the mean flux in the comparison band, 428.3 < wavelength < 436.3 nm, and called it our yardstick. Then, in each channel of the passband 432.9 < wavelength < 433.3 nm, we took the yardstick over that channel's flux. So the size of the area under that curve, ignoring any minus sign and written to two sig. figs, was 0.34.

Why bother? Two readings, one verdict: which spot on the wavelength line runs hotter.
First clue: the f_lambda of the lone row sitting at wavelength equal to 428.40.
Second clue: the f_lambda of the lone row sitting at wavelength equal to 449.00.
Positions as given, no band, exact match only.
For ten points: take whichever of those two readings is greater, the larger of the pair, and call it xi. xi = 6.0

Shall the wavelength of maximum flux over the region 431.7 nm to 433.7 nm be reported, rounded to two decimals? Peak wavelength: 431.80 nm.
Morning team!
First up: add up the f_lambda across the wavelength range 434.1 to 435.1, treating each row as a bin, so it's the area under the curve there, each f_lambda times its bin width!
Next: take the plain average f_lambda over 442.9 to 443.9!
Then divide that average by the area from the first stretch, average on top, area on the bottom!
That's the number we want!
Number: 1.1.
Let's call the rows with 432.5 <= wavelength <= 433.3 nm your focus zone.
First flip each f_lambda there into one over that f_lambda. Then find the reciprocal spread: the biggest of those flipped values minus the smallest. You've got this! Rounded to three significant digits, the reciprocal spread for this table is 0.162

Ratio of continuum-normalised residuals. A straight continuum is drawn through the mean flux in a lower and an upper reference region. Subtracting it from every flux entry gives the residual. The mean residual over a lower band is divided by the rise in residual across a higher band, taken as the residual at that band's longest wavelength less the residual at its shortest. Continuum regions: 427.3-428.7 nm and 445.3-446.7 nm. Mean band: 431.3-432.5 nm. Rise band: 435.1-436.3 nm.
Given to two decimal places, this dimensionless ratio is 0.31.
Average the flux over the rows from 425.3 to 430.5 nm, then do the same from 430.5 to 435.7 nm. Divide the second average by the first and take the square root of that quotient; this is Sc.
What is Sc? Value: 1.03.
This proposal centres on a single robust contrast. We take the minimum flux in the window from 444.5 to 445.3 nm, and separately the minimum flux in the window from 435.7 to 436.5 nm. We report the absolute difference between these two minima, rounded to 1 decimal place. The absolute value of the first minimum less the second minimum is 1.4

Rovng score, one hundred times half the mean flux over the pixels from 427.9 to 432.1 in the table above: 246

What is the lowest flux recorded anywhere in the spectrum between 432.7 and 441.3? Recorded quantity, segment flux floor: 4.161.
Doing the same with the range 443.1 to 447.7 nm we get 5.482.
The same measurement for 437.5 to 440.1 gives 4.161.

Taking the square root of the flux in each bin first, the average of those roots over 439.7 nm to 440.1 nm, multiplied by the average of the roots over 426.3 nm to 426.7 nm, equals 6.2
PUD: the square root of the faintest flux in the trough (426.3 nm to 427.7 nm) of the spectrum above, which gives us 1.99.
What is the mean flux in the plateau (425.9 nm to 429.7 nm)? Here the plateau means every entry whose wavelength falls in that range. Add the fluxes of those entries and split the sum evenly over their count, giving 5.2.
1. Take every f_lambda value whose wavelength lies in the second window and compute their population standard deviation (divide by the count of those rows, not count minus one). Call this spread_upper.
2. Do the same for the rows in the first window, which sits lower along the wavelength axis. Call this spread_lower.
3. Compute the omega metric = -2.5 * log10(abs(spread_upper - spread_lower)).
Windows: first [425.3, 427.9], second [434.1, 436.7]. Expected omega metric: 2.8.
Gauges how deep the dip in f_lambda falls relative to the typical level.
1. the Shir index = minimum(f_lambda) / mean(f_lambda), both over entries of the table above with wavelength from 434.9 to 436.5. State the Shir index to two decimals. 0.81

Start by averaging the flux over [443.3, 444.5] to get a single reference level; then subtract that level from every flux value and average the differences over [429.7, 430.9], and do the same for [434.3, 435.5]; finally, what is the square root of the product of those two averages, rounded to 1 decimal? 1.1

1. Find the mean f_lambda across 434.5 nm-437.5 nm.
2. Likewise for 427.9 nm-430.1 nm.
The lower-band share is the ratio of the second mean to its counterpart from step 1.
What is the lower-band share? 0.86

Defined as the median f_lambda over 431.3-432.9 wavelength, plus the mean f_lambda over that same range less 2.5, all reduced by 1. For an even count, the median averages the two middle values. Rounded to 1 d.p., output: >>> 7.8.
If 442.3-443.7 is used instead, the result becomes 9.4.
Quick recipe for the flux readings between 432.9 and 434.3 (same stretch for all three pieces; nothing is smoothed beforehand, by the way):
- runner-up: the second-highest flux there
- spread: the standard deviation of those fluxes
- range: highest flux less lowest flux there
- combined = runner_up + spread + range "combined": 10.3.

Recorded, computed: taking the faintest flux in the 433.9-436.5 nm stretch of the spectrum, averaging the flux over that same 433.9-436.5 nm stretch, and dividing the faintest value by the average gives 0.77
